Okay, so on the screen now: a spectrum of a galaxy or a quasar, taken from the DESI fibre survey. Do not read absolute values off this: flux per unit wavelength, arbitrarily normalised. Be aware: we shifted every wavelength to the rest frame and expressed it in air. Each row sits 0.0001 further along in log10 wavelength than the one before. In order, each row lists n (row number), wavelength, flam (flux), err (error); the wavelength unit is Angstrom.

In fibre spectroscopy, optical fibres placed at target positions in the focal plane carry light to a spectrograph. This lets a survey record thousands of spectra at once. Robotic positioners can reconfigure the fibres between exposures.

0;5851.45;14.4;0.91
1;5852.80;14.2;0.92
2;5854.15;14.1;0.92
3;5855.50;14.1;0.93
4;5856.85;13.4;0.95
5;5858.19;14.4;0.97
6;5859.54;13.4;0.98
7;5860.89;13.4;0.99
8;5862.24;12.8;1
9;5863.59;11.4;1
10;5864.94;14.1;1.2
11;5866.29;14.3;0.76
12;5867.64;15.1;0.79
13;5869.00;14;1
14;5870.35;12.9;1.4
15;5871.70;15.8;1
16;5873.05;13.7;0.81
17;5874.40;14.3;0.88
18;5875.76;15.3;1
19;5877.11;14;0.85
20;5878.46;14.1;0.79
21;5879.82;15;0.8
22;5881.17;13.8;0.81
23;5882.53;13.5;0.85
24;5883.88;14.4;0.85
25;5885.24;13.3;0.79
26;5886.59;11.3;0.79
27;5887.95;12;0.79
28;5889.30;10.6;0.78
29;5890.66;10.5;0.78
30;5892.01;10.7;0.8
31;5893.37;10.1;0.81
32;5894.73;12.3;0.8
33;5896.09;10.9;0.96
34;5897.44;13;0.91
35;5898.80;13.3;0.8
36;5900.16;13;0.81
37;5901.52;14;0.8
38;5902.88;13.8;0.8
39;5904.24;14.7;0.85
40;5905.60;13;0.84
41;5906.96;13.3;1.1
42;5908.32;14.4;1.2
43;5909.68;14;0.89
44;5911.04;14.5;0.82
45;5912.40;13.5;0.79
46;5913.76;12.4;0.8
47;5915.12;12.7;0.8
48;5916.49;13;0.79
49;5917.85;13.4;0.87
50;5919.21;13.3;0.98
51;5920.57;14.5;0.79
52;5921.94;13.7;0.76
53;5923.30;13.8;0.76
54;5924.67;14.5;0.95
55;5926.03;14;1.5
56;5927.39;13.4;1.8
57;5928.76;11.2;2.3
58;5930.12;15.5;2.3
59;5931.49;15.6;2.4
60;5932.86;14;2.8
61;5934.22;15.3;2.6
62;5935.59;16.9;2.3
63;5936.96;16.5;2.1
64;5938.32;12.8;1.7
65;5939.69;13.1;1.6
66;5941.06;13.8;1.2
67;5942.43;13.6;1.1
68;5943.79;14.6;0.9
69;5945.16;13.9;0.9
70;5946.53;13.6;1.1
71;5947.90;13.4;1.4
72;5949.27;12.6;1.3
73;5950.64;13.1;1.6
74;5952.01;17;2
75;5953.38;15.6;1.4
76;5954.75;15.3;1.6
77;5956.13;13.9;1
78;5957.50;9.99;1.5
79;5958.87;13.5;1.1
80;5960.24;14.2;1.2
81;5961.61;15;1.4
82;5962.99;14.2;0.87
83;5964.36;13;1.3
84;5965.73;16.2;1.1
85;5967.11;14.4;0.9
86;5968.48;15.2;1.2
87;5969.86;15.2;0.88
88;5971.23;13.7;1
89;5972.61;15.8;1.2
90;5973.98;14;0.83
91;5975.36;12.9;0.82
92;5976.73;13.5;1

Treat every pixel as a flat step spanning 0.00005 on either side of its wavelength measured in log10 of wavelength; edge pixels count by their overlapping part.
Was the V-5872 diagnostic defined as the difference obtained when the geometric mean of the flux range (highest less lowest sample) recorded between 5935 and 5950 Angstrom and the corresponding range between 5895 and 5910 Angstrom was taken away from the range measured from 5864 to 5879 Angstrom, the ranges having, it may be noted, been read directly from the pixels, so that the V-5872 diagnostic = -1.1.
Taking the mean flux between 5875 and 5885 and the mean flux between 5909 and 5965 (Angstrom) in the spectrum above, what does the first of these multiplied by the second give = 199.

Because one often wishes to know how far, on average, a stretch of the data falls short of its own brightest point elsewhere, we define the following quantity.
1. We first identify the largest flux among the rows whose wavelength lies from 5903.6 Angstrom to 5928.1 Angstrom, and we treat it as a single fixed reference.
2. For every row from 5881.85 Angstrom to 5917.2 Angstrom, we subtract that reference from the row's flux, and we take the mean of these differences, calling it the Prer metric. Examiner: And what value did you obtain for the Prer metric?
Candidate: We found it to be -1.92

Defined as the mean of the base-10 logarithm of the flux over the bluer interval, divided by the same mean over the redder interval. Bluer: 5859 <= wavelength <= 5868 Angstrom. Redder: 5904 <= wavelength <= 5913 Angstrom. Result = 0.99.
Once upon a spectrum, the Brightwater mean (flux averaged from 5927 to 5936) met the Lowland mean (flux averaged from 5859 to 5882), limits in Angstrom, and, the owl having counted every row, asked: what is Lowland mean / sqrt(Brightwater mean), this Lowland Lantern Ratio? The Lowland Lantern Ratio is 3.66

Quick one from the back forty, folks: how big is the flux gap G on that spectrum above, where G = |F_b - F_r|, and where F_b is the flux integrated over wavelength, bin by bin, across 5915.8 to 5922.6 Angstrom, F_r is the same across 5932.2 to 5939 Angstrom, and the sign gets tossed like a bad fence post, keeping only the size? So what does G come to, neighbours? 10.6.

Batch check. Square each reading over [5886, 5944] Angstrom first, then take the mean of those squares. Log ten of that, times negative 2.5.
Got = -5.64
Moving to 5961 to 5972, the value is -5.83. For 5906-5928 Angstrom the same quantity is -5.68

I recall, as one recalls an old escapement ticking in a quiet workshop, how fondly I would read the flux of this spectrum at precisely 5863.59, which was 11.4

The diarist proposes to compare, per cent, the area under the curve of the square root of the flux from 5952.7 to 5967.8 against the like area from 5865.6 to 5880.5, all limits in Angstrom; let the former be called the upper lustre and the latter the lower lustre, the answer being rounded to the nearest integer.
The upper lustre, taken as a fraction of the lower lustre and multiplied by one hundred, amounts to 100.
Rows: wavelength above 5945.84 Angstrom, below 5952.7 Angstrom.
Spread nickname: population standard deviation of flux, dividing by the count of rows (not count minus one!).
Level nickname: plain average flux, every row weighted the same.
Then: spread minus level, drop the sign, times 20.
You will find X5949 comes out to 247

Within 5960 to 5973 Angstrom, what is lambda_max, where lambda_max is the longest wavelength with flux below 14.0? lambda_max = 5971.23 Angstrom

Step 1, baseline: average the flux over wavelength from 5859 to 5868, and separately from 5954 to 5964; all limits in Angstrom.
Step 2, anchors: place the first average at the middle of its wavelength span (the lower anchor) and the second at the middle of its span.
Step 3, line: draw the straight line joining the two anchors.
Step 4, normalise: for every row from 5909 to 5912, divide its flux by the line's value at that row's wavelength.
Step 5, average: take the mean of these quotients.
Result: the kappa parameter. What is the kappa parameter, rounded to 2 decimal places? 1.05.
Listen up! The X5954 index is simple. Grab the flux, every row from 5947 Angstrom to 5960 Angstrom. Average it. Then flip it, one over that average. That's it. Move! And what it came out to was 0.072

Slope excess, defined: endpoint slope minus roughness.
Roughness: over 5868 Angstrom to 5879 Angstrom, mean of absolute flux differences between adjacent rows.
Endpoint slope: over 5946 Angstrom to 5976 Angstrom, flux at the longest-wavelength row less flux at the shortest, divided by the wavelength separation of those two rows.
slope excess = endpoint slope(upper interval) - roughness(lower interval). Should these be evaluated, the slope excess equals -1.32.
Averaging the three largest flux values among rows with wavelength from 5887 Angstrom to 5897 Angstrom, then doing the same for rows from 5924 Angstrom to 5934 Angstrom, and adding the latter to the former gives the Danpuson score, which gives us 26.9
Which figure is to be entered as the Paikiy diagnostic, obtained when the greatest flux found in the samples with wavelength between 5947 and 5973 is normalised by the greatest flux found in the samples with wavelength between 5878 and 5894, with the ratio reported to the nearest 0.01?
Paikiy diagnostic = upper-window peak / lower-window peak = 1.13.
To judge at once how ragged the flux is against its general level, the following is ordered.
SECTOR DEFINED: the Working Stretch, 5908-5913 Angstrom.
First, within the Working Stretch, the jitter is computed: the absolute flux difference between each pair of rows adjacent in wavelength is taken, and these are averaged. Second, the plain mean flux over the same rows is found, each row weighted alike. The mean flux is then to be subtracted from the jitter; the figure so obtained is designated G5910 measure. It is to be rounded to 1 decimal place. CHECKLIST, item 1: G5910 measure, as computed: -13.5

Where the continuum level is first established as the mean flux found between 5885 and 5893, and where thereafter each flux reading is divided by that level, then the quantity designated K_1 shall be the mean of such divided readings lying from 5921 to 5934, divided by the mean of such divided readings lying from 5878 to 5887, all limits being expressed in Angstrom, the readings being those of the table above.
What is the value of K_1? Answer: 1.02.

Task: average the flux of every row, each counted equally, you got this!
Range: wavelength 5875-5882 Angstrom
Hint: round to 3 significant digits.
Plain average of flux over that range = 14.4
